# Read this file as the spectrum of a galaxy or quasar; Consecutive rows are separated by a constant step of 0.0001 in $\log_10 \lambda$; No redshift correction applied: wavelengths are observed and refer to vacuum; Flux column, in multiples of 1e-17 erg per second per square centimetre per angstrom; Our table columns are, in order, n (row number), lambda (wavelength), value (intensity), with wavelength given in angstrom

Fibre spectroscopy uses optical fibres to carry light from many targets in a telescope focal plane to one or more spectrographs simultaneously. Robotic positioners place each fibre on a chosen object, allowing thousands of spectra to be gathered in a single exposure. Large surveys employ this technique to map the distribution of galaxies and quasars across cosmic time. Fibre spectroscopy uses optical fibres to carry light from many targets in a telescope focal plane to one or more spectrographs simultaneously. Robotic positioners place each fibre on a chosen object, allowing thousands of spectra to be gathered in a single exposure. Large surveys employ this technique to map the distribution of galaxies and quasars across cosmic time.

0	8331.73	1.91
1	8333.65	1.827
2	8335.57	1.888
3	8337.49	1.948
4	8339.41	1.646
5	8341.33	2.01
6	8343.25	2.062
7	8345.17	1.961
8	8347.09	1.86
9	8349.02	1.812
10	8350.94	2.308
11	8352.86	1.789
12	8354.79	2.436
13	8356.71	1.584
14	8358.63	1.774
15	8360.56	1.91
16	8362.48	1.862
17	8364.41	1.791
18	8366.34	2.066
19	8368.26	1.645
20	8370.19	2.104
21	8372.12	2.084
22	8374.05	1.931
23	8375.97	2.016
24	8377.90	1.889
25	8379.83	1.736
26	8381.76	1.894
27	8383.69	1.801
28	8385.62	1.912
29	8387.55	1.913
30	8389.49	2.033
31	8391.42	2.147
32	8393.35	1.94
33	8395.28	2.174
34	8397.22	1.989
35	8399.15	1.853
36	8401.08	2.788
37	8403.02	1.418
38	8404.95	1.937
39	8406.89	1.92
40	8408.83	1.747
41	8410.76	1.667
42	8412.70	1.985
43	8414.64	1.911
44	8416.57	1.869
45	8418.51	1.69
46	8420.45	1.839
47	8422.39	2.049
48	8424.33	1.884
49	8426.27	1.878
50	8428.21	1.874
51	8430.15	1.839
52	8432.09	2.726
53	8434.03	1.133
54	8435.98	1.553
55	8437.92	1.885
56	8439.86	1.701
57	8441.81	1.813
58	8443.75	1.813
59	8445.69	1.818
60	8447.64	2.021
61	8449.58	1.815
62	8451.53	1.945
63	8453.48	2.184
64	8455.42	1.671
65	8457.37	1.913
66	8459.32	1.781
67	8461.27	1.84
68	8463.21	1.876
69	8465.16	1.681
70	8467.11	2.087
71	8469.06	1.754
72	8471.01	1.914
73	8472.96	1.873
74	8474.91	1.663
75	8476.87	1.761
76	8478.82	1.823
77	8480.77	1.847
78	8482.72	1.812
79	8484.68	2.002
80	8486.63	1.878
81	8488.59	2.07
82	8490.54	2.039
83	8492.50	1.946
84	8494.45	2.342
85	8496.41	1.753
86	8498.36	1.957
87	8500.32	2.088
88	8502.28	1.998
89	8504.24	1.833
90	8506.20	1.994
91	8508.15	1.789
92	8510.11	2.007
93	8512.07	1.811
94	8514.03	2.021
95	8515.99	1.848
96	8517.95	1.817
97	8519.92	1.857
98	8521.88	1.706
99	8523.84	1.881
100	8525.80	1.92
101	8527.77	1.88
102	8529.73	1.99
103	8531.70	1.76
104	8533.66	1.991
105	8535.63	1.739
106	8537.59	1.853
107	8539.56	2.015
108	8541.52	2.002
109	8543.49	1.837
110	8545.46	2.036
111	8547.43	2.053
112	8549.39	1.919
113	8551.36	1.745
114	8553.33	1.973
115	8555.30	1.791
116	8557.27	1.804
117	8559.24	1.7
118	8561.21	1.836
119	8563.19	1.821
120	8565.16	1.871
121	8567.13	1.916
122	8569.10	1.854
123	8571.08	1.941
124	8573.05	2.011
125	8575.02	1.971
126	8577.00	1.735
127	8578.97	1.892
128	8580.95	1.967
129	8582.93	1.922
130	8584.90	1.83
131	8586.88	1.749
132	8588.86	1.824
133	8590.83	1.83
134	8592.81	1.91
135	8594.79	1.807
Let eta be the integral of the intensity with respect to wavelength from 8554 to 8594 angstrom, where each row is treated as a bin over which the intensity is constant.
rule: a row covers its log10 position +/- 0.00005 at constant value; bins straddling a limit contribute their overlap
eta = 74.4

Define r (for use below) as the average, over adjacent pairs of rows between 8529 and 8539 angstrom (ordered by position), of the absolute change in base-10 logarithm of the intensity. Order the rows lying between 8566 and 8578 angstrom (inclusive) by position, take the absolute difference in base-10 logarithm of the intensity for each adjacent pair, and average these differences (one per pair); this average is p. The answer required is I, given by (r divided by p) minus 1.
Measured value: 1.1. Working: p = 0.023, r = 0.048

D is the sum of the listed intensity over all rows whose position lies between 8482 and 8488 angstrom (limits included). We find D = 5.69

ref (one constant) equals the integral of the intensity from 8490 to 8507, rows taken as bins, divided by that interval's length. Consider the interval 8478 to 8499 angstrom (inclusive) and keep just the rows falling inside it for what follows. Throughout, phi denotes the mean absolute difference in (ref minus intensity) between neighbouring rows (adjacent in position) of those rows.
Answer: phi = 0.19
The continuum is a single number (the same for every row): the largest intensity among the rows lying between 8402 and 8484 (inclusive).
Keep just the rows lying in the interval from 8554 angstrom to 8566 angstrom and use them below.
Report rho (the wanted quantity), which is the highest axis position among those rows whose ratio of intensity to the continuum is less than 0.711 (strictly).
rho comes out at 8565.16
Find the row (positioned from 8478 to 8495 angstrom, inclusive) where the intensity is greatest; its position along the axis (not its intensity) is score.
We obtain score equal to 8494.45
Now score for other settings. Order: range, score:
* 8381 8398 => 8395.28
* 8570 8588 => 8573.05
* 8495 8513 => 8500.32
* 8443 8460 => 8453.48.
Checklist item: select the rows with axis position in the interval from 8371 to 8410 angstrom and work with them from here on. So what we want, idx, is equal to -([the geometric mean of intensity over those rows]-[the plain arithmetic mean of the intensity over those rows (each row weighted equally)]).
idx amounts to 0.0147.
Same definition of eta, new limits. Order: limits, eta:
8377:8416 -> 75.4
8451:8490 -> 72.9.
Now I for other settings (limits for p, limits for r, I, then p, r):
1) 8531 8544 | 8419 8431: -0.5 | 0.036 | 0.019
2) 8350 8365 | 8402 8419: -0.4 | 0.077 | 0.043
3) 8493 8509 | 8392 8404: 1.4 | 0.049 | 0.118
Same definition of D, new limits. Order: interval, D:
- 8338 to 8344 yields 5.72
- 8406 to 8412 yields 5.33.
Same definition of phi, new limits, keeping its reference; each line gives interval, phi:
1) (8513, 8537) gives 0.13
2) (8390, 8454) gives 0.29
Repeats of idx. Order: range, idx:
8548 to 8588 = 0.0021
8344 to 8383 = 0.0101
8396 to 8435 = 0.0316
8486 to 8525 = 0.0051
